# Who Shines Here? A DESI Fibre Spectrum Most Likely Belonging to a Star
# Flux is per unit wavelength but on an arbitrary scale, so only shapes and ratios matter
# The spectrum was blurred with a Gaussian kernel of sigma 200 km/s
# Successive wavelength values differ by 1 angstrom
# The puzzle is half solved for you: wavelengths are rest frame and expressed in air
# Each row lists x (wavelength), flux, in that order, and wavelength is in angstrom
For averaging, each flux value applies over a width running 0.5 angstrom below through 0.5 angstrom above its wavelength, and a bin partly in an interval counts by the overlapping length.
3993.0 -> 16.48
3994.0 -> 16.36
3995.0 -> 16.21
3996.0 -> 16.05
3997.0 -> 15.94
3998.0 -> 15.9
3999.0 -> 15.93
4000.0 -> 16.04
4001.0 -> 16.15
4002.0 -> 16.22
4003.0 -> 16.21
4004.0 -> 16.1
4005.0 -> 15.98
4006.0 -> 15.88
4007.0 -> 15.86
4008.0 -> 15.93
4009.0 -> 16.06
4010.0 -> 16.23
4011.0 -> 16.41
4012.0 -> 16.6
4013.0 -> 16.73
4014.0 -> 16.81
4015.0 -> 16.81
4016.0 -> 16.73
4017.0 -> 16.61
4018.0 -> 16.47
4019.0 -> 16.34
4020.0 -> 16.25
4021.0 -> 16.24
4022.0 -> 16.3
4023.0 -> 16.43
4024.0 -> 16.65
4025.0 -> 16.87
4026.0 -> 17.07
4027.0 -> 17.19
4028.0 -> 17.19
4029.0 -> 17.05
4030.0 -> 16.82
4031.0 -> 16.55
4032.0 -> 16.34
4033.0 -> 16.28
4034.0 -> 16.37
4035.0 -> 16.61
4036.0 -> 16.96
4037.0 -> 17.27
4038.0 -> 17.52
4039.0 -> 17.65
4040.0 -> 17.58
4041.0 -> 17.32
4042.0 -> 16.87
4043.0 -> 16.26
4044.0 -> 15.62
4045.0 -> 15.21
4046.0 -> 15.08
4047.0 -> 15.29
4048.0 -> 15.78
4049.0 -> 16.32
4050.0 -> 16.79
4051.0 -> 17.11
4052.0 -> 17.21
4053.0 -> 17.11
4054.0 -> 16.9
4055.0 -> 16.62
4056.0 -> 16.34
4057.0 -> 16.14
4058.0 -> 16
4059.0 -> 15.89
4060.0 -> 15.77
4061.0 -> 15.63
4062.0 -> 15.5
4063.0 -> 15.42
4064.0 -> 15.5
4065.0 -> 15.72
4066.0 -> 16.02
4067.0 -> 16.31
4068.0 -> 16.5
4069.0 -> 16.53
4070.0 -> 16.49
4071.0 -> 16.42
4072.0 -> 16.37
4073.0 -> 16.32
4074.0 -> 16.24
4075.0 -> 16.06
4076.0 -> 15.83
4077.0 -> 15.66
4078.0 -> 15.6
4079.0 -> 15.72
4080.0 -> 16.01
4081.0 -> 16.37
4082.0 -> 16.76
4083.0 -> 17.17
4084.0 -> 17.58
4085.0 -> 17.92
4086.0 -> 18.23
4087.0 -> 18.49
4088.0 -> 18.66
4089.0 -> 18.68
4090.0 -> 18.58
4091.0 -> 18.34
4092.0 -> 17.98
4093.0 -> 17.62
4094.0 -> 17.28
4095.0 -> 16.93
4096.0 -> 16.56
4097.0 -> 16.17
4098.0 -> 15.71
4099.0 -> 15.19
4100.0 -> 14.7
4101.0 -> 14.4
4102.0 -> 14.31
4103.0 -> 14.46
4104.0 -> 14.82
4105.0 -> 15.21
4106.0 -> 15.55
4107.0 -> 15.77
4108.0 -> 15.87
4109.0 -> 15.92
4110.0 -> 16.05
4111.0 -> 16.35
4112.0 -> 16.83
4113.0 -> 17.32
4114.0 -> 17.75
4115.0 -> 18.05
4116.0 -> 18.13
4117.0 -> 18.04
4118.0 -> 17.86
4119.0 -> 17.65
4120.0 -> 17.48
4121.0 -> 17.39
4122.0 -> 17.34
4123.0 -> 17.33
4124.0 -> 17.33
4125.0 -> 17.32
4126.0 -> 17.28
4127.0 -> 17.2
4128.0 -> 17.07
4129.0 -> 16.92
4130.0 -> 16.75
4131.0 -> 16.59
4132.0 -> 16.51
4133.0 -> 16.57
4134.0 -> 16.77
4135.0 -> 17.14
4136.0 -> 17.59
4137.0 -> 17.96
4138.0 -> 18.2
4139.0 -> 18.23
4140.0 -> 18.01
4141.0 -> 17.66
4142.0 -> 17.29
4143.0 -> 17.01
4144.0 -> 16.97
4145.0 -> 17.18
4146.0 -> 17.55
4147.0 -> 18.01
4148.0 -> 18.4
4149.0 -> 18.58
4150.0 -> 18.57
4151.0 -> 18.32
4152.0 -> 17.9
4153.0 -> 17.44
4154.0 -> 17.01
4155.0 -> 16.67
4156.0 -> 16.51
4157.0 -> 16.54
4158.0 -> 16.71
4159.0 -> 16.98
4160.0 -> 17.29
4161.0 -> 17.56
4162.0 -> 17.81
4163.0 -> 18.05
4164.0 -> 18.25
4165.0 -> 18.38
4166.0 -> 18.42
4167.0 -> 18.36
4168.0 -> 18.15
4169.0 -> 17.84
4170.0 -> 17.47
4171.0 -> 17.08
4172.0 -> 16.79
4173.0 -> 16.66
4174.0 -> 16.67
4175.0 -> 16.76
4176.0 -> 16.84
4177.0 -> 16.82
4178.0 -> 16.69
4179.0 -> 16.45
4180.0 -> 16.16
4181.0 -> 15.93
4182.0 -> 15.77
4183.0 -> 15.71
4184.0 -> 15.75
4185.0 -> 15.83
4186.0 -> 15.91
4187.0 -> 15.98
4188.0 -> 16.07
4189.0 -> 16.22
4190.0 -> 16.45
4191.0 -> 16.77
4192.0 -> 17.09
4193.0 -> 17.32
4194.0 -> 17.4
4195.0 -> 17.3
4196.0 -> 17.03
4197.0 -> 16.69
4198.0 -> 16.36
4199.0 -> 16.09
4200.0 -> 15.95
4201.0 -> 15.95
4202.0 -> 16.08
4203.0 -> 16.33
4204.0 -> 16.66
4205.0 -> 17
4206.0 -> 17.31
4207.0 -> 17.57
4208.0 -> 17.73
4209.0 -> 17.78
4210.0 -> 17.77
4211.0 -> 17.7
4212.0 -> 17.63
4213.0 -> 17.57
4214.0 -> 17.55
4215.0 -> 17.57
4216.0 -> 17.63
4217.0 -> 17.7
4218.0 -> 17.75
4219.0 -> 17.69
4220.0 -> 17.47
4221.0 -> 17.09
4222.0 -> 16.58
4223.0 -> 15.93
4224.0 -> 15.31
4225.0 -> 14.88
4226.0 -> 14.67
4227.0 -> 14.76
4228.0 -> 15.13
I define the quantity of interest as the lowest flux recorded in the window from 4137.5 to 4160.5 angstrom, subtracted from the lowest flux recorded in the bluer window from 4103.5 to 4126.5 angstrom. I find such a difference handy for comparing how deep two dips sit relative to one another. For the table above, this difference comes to -1.7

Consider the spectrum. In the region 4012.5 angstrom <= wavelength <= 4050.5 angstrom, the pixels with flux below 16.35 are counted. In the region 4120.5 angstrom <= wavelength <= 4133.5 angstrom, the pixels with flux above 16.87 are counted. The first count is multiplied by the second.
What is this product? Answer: 117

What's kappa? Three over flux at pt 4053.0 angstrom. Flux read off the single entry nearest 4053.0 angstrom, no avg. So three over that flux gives 0.175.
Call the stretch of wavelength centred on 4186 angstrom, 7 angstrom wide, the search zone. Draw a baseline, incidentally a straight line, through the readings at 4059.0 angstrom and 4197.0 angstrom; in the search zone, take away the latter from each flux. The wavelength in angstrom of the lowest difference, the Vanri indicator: 4183.0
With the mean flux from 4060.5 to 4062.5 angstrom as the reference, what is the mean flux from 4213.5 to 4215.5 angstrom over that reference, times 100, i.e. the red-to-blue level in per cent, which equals 113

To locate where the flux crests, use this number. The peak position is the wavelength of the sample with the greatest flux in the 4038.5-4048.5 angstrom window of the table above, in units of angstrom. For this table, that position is 4039.0 angstrom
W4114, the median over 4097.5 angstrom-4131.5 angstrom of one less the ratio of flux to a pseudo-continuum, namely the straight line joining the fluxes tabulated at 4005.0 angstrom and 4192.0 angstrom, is -0.01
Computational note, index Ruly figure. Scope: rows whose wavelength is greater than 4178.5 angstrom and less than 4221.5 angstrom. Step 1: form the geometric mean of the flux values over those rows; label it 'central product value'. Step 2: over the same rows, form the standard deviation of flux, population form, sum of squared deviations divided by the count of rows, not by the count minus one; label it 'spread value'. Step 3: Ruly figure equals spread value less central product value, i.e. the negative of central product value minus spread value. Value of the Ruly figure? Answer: -16.09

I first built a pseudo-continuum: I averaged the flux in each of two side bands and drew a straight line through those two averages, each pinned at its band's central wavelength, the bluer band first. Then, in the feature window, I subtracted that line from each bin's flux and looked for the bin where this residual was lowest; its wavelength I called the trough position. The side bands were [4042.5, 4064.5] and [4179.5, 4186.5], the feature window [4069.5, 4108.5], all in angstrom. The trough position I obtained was 4102.0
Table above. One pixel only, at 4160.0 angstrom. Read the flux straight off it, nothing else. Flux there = 17.29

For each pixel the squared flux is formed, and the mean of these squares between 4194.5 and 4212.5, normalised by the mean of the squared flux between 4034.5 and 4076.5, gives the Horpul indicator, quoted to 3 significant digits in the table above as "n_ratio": 1.08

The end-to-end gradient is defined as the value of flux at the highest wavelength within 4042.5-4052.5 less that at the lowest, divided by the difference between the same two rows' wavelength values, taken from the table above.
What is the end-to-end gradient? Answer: 0.11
